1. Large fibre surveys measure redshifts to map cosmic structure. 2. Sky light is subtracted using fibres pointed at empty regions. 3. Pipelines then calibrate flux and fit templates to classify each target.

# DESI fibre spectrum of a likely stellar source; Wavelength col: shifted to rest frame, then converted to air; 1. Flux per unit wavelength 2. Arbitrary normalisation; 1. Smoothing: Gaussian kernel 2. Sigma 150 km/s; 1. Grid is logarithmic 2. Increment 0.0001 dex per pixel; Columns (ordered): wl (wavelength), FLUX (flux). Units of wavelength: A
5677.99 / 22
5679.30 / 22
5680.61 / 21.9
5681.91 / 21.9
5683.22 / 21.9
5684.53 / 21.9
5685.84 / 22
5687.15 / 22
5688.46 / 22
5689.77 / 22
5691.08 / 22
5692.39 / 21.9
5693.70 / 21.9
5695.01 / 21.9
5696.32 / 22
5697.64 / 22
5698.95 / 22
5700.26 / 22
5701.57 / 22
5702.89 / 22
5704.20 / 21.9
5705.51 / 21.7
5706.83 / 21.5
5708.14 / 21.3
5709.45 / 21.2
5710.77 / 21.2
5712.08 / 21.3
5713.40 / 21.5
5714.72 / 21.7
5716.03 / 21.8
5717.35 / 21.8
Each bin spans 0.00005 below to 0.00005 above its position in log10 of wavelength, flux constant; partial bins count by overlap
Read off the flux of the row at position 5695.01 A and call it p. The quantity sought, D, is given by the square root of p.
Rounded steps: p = 21.9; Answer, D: 4.68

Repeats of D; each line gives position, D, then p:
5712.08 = 4.62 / 21.3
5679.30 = 4.69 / 22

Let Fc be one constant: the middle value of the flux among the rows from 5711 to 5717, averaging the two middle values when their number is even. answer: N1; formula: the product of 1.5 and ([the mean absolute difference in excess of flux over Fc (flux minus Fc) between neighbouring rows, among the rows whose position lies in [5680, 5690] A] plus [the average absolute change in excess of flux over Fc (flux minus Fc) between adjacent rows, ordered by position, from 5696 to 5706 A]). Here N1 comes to 0.086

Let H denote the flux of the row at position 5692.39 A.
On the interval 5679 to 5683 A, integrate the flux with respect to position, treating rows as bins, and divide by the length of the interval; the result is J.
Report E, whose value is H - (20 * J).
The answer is -417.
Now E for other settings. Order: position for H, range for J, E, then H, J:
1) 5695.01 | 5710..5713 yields -403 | 21.9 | 21.2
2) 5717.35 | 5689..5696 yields -417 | 21.8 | 22.0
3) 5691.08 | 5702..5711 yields -409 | 22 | 21.6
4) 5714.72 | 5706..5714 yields -405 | 21.7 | 21.3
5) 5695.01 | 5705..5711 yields -406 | 21.9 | 21.4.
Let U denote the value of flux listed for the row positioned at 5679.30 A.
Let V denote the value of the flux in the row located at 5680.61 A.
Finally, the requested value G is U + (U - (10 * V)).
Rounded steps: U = 22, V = 21.9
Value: -175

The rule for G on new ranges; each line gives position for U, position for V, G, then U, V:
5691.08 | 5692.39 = -175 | 22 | 21.9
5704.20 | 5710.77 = -168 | 21.9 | 21.2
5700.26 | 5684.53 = -175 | 22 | 21.9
